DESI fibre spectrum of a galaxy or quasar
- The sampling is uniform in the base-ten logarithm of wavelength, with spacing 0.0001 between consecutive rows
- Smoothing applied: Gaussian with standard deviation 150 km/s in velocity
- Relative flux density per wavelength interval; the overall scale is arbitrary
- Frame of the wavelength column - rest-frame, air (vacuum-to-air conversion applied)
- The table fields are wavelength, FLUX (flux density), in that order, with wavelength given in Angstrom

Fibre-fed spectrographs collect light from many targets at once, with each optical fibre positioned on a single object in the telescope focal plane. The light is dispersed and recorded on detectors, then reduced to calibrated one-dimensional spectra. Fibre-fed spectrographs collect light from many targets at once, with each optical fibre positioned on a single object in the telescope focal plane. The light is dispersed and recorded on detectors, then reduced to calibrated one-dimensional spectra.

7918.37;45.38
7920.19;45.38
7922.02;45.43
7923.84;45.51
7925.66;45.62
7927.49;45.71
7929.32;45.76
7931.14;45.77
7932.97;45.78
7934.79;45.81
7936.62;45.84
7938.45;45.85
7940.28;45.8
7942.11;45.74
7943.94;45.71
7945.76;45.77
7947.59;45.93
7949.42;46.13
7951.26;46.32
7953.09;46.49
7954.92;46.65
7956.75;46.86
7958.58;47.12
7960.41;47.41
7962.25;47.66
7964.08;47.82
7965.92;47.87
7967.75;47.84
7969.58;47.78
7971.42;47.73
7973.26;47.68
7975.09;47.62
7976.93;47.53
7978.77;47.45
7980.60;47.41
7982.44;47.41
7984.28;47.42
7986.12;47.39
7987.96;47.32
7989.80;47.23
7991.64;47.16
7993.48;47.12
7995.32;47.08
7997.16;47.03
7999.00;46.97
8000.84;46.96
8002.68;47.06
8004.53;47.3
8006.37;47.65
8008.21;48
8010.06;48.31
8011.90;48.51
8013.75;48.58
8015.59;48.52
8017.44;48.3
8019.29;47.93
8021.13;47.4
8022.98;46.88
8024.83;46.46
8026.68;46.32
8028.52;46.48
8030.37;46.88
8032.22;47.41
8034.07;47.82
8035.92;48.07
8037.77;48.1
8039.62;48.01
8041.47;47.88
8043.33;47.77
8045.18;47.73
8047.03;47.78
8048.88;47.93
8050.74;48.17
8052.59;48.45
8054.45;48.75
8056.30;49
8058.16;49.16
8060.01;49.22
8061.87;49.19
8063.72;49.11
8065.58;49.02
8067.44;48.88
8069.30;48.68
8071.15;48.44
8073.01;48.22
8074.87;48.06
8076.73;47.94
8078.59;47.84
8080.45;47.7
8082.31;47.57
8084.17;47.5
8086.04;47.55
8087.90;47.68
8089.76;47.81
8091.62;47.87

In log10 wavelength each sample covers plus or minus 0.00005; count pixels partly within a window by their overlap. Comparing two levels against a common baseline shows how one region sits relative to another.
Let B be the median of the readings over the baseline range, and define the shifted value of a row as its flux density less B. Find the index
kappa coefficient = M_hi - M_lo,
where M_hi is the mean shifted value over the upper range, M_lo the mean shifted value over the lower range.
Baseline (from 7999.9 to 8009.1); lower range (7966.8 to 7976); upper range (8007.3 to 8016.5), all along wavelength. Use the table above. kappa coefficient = 0.7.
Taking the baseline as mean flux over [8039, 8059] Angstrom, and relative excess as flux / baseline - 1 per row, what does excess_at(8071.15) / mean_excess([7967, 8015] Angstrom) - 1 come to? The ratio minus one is -1.3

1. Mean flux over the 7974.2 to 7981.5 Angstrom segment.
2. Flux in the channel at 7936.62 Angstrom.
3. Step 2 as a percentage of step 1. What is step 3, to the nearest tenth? 96.5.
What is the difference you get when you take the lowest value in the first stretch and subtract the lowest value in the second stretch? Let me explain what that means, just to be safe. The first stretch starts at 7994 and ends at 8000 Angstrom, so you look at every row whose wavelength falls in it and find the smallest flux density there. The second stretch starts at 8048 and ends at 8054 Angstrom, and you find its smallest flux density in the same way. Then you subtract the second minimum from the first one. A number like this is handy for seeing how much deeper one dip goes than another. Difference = -1.0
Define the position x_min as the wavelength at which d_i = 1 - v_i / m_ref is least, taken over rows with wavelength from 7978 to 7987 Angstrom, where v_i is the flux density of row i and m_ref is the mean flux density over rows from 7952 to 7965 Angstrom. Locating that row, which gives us 7978.77 Angstrom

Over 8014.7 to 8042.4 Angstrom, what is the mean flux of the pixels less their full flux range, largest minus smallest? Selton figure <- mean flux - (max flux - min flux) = 45.3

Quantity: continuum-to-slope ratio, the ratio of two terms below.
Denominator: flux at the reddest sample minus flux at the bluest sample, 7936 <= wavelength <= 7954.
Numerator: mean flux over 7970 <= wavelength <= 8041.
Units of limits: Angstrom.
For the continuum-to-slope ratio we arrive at 73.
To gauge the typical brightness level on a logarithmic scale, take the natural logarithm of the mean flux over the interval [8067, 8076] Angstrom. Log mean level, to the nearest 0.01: 3.88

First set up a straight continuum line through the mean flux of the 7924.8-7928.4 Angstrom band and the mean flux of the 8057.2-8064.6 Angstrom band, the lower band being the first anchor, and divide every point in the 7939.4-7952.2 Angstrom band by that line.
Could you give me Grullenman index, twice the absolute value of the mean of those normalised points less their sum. 11.9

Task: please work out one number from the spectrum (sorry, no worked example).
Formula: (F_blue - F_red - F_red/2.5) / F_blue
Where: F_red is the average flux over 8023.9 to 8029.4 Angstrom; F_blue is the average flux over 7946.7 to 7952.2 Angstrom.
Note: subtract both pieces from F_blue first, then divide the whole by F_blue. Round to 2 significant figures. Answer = -0.41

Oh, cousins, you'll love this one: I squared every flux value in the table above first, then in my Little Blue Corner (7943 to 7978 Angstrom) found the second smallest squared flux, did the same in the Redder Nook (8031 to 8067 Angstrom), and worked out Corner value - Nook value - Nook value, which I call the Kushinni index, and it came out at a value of -2461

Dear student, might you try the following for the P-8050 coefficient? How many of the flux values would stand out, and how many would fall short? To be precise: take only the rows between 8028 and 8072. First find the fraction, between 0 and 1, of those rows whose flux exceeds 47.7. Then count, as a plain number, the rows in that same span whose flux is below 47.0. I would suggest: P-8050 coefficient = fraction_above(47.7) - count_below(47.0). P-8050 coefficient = -1.1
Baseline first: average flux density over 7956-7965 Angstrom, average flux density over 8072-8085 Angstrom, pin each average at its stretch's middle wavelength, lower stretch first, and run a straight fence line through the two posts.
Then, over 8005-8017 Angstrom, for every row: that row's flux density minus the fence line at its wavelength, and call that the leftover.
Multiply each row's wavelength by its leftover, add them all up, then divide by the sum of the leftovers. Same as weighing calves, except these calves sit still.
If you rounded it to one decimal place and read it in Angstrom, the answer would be 8012.3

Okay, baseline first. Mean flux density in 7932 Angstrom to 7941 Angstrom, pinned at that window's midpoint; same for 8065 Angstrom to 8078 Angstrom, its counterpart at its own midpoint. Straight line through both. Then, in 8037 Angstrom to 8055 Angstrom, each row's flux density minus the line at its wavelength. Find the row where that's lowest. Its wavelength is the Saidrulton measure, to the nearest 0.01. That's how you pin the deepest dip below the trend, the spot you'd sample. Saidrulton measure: 8045.18 Angstrom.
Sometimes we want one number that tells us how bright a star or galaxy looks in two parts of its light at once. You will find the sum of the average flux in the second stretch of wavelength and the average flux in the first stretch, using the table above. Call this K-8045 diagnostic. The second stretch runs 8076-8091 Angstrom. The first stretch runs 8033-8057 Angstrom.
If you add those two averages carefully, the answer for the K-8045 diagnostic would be 95.8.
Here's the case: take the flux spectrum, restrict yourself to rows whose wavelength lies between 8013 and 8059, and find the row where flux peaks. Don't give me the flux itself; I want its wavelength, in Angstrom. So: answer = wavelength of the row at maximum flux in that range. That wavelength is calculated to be 8058.16 Angstrom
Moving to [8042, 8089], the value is 8060.01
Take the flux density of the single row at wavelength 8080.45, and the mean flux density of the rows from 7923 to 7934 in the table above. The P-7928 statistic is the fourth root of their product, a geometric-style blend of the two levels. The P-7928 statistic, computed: 6.83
